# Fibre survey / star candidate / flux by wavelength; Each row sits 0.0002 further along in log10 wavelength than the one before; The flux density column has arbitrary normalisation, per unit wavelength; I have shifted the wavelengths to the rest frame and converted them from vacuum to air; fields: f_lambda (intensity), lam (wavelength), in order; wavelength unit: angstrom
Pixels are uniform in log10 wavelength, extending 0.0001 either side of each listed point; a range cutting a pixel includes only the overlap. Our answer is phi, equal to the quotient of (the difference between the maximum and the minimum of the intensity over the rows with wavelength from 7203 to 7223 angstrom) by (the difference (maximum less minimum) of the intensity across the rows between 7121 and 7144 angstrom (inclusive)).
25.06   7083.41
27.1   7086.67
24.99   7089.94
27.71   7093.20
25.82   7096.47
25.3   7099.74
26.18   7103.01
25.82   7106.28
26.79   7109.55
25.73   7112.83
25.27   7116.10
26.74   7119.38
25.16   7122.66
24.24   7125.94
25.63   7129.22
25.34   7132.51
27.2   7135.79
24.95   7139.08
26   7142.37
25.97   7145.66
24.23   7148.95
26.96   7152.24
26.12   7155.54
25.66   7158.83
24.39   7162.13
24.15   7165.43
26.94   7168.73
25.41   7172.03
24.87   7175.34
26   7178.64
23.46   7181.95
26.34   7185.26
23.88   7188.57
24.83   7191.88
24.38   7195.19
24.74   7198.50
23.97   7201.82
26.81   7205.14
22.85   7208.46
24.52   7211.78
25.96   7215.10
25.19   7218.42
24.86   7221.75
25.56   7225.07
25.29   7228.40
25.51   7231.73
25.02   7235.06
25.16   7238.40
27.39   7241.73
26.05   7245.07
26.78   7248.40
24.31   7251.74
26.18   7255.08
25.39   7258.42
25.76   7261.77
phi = 1.34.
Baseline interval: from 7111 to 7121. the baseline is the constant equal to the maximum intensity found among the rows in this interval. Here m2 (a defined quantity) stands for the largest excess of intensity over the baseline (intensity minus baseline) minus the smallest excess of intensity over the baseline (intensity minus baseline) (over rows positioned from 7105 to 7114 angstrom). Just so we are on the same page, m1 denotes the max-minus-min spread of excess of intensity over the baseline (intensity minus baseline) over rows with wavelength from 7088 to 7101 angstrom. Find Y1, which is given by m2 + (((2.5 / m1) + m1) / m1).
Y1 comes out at 2.40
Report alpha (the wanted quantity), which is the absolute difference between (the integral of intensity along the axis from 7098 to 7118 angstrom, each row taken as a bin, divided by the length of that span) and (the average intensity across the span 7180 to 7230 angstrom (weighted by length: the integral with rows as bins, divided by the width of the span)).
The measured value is 1.01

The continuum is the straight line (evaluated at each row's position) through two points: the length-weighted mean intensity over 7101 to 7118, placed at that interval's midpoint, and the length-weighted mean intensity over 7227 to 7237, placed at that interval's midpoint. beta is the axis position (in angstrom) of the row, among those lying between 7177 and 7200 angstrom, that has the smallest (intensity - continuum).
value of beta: 7181.95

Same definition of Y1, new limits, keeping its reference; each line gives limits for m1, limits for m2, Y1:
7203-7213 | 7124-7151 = 4.13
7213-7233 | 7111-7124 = 4.65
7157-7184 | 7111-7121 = 2.68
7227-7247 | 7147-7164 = 4.18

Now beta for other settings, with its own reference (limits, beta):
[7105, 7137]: 7125.94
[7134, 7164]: 7148.95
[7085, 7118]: 7089.94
